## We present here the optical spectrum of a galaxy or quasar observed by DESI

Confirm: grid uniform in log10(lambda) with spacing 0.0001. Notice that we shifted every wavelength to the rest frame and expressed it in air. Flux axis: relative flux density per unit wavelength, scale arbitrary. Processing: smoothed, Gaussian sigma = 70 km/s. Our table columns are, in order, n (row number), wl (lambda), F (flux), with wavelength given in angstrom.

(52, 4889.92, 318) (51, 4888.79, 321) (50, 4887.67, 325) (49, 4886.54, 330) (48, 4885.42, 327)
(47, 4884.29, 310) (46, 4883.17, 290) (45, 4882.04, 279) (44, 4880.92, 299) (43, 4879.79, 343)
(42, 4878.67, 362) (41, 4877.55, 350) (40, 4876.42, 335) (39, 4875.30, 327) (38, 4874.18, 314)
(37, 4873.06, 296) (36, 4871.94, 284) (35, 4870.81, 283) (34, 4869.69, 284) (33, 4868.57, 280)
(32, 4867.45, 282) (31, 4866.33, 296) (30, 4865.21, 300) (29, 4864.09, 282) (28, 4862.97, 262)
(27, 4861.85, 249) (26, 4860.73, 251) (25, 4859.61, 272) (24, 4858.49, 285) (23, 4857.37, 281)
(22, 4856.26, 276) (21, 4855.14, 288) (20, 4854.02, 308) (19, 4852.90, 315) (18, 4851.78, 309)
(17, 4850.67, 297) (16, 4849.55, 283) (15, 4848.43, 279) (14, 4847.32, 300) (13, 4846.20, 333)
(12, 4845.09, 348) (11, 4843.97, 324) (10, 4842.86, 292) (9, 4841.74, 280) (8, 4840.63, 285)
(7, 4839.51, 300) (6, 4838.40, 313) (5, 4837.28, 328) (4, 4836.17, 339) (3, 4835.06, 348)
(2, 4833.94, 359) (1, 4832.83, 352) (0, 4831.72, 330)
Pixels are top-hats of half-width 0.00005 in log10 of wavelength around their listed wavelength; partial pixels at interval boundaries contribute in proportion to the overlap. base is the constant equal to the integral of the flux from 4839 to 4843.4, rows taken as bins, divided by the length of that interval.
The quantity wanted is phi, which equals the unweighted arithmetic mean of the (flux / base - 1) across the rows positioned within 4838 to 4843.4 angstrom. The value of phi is 0.02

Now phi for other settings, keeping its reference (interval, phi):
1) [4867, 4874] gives -0.01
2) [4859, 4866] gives -0.07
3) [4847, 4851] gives 0.00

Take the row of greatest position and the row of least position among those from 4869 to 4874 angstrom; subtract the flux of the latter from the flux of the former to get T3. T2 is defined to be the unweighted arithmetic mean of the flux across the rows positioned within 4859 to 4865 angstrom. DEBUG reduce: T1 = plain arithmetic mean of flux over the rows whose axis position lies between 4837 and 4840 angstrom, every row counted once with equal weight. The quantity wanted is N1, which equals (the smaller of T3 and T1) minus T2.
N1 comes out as -251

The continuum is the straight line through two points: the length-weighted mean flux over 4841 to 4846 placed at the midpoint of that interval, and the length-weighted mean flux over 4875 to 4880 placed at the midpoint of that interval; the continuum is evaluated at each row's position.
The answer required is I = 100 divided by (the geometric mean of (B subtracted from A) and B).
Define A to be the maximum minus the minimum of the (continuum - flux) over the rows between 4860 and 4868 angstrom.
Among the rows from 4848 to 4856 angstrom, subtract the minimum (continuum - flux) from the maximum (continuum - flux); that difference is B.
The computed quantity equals 4.4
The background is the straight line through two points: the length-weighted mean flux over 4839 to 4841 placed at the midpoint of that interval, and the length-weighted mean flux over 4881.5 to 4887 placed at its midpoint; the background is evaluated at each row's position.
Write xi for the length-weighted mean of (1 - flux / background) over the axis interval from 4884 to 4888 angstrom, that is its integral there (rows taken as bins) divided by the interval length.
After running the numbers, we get -0.05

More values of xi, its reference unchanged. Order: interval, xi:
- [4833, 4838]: -0.18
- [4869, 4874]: 0.05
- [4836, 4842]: -0.05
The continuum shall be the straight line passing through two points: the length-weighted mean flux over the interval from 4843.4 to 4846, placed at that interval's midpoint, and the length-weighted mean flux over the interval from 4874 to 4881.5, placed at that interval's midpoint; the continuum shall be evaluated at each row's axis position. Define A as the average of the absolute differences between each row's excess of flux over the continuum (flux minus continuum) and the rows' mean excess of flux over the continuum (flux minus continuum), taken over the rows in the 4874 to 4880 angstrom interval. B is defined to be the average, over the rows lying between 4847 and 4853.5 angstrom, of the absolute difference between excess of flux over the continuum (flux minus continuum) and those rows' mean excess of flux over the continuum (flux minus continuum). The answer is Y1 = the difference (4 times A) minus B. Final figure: 42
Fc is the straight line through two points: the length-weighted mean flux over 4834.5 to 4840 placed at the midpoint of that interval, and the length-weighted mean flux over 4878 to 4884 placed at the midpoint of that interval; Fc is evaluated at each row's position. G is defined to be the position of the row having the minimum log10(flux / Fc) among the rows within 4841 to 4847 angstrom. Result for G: 4841.74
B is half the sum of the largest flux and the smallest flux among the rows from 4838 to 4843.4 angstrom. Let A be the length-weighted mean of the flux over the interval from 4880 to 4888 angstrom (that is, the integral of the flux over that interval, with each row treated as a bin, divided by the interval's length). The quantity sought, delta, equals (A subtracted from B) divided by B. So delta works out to -0.04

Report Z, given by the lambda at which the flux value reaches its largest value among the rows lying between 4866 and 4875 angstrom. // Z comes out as 4874.18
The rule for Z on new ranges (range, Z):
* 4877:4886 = 4878.67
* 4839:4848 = 4845.09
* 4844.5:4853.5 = 4845.09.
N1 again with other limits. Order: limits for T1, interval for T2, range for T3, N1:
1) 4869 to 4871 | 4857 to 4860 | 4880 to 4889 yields -257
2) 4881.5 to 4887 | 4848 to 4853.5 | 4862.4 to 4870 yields -275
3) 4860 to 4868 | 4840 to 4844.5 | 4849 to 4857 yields -302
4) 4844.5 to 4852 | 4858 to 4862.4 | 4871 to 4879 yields -186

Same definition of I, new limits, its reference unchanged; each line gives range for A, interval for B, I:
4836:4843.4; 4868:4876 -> 3.2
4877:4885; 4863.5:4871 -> 2.6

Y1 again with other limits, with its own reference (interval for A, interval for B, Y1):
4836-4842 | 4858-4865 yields 63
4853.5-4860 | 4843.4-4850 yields 11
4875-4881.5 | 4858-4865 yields 50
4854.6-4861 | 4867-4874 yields 33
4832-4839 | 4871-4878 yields 32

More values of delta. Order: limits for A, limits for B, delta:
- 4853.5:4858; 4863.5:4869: 0.01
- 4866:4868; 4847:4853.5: 0.03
